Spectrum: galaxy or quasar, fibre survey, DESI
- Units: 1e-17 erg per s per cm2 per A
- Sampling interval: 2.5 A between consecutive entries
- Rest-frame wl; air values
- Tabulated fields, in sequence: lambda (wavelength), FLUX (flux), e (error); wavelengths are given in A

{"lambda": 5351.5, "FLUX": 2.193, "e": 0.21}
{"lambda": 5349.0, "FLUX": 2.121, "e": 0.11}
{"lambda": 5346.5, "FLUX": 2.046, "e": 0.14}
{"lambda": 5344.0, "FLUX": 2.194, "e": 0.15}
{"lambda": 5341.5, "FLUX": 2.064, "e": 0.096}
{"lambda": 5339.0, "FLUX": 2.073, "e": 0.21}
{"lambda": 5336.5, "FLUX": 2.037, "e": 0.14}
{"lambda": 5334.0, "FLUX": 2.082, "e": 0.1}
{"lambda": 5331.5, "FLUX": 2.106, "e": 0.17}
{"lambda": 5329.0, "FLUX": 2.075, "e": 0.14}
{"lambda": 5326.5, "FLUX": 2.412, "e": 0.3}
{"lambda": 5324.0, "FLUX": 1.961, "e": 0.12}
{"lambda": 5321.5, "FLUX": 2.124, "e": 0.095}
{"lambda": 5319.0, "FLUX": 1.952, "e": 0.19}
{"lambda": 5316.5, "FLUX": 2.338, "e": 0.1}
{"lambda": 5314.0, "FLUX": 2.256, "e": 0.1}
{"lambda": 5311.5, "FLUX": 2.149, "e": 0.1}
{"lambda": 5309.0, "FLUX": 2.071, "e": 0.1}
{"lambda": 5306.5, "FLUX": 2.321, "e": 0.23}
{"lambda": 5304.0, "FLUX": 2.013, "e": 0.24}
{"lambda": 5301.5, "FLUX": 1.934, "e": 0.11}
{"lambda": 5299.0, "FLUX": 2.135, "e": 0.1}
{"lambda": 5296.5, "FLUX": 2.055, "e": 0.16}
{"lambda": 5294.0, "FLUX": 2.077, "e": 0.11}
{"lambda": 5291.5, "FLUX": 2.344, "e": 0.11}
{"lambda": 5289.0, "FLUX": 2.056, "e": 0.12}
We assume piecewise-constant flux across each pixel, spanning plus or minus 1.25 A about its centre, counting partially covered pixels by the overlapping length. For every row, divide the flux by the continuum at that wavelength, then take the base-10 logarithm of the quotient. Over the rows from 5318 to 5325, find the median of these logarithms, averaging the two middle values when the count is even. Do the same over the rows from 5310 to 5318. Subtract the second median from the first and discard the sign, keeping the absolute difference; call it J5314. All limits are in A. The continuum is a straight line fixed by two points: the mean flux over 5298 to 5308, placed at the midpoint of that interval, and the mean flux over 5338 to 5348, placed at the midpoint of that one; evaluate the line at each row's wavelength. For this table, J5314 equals 0.061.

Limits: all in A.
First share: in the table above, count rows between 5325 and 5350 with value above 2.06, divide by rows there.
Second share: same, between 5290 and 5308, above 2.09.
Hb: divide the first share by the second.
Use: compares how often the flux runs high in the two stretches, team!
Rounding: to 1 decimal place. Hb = 1.9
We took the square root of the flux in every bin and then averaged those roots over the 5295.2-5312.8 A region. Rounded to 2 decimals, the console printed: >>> 1.45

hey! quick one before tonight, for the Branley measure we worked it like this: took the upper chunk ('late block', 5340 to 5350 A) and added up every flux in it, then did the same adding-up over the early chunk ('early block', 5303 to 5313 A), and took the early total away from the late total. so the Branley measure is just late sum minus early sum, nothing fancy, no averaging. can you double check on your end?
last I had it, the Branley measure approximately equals -0.13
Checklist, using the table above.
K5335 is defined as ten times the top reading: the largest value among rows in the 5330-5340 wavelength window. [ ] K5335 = 21.1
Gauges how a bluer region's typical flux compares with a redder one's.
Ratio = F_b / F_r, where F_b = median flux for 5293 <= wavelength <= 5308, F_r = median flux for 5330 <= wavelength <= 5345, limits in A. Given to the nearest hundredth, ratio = 0.99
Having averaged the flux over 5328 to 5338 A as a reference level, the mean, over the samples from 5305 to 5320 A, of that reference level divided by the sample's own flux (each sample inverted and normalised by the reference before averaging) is 0.955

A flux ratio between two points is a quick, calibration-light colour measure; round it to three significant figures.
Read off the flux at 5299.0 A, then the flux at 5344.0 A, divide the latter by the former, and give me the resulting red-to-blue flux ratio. 1.03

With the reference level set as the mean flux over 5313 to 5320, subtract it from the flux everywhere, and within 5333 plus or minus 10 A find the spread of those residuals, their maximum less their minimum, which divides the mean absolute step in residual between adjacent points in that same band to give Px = 0.30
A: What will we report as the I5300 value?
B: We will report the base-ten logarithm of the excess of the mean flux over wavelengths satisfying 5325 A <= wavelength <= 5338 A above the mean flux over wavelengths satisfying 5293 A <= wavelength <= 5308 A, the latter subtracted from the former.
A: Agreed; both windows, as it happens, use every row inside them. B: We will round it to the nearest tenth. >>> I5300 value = -1.3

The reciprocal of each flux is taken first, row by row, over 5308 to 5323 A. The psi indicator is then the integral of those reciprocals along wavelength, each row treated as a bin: 7.01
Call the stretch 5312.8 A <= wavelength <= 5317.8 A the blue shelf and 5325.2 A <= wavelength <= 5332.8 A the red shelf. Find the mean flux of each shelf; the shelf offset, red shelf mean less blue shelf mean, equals -0.10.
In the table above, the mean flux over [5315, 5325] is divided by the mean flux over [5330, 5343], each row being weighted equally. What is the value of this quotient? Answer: 1.01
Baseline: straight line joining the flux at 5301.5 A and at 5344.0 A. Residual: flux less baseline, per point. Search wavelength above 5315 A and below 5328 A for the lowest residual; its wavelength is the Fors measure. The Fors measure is 5324.0 A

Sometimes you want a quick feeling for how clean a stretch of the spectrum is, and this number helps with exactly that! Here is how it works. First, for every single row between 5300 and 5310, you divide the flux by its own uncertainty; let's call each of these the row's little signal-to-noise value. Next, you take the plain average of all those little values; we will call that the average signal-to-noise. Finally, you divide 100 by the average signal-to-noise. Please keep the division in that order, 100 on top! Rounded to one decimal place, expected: 7.0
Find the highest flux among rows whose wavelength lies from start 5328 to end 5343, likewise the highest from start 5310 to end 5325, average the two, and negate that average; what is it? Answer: -2.22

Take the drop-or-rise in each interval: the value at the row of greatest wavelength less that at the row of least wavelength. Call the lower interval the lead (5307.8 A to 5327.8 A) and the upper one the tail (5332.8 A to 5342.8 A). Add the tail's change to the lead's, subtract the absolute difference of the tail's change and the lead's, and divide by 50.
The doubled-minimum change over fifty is -0.001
